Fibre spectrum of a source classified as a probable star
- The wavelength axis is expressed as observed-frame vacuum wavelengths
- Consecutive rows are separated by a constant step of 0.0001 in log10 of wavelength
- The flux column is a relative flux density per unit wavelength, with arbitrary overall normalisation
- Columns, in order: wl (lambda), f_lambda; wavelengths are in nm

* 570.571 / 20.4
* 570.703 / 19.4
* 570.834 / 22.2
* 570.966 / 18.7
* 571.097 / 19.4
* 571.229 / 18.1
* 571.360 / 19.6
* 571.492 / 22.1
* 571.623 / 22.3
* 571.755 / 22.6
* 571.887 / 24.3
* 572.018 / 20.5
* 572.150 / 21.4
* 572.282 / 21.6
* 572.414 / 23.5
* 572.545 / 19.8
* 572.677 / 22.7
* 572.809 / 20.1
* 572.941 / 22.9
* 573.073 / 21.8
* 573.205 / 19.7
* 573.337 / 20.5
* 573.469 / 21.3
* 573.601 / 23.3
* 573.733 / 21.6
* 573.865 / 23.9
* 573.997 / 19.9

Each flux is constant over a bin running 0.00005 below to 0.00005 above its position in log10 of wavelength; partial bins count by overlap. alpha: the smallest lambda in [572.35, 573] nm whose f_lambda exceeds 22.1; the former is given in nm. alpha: 572.414 nm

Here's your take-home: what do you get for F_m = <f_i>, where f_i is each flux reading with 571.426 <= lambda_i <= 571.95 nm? 22.8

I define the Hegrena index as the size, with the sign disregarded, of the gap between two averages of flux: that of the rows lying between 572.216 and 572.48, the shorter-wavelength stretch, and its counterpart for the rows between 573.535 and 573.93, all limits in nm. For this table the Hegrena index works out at 0.4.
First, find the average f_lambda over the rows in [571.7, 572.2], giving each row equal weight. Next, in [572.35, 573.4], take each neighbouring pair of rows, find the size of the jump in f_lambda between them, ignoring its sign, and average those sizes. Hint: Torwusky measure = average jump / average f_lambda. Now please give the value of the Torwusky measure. 0.10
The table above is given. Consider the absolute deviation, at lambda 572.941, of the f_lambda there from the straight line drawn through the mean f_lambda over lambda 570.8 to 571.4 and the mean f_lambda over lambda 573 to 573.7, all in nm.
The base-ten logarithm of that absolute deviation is 0.28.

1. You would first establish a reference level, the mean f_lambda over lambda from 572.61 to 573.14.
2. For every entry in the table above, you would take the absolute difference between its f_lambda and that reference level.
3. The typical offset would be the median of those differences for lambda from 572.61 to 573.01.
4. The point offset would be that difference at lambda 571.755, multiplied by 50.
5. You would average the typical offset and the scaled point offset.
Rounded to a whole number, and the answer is 19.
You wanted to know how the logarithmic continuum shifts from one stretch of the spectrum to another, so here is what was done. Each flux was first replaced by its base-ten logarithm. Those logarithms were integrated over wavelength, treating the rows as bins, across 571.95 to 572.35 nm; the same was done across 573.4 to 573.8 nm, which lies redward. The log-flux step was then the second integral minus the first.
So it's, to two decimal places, 0.01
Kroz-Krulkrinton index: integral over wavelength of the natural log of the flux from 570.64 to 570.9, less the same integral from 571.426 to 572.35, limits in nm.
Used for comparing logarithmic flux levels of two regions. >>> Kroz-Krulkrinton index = -2.1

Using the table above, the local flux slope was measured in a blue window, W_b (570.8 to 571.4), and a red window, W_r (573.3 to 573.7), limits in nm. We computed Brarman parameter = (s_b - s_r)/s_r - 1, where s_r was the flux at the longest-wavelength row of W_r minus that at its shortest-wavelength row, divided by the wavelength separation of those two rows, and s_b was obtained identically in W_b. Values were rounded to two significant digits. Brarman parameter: -2.5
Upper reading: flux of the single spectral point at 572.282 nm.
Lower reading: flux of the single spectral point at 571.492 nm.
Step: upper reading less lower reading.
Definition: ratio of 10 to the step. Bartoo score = -20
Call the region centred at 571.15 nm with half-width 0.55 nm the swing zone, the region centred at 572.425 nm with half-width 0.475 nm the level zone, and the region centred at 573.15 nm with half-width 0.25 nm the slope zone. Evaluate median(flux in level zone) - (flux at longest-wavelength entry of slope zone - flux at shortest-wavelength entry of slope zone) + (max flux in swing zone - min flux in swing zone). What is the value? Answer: 28.0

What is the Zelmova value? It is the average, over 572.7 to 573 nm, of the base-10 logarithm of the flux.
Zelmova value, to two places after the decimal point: 1.33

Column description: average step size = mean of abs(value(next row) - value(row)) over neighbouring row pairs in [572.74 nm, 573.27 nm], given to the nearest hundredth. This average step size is 2.00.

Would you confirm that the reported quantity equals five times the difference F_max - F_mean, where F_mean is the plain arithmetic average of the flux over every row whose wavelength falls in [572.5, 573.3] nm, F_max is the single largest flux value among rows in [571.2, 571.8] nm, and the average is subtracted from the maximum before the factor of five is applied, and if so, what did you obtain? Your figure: 7.2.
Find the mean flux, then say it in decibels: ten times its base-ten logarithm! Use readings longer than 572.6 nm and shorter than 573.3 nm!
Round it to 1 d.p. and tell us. 13.3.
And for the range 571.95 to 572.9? 13.3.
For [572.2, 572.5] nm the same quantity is 13.5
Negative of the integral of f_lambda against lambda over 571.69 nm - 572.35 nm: -15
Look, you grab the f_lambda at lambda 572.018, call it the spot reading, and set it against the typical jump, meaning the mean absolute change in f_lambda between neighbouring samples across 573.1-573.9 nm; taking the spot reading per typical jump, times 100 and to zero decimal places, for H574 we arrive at 1349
